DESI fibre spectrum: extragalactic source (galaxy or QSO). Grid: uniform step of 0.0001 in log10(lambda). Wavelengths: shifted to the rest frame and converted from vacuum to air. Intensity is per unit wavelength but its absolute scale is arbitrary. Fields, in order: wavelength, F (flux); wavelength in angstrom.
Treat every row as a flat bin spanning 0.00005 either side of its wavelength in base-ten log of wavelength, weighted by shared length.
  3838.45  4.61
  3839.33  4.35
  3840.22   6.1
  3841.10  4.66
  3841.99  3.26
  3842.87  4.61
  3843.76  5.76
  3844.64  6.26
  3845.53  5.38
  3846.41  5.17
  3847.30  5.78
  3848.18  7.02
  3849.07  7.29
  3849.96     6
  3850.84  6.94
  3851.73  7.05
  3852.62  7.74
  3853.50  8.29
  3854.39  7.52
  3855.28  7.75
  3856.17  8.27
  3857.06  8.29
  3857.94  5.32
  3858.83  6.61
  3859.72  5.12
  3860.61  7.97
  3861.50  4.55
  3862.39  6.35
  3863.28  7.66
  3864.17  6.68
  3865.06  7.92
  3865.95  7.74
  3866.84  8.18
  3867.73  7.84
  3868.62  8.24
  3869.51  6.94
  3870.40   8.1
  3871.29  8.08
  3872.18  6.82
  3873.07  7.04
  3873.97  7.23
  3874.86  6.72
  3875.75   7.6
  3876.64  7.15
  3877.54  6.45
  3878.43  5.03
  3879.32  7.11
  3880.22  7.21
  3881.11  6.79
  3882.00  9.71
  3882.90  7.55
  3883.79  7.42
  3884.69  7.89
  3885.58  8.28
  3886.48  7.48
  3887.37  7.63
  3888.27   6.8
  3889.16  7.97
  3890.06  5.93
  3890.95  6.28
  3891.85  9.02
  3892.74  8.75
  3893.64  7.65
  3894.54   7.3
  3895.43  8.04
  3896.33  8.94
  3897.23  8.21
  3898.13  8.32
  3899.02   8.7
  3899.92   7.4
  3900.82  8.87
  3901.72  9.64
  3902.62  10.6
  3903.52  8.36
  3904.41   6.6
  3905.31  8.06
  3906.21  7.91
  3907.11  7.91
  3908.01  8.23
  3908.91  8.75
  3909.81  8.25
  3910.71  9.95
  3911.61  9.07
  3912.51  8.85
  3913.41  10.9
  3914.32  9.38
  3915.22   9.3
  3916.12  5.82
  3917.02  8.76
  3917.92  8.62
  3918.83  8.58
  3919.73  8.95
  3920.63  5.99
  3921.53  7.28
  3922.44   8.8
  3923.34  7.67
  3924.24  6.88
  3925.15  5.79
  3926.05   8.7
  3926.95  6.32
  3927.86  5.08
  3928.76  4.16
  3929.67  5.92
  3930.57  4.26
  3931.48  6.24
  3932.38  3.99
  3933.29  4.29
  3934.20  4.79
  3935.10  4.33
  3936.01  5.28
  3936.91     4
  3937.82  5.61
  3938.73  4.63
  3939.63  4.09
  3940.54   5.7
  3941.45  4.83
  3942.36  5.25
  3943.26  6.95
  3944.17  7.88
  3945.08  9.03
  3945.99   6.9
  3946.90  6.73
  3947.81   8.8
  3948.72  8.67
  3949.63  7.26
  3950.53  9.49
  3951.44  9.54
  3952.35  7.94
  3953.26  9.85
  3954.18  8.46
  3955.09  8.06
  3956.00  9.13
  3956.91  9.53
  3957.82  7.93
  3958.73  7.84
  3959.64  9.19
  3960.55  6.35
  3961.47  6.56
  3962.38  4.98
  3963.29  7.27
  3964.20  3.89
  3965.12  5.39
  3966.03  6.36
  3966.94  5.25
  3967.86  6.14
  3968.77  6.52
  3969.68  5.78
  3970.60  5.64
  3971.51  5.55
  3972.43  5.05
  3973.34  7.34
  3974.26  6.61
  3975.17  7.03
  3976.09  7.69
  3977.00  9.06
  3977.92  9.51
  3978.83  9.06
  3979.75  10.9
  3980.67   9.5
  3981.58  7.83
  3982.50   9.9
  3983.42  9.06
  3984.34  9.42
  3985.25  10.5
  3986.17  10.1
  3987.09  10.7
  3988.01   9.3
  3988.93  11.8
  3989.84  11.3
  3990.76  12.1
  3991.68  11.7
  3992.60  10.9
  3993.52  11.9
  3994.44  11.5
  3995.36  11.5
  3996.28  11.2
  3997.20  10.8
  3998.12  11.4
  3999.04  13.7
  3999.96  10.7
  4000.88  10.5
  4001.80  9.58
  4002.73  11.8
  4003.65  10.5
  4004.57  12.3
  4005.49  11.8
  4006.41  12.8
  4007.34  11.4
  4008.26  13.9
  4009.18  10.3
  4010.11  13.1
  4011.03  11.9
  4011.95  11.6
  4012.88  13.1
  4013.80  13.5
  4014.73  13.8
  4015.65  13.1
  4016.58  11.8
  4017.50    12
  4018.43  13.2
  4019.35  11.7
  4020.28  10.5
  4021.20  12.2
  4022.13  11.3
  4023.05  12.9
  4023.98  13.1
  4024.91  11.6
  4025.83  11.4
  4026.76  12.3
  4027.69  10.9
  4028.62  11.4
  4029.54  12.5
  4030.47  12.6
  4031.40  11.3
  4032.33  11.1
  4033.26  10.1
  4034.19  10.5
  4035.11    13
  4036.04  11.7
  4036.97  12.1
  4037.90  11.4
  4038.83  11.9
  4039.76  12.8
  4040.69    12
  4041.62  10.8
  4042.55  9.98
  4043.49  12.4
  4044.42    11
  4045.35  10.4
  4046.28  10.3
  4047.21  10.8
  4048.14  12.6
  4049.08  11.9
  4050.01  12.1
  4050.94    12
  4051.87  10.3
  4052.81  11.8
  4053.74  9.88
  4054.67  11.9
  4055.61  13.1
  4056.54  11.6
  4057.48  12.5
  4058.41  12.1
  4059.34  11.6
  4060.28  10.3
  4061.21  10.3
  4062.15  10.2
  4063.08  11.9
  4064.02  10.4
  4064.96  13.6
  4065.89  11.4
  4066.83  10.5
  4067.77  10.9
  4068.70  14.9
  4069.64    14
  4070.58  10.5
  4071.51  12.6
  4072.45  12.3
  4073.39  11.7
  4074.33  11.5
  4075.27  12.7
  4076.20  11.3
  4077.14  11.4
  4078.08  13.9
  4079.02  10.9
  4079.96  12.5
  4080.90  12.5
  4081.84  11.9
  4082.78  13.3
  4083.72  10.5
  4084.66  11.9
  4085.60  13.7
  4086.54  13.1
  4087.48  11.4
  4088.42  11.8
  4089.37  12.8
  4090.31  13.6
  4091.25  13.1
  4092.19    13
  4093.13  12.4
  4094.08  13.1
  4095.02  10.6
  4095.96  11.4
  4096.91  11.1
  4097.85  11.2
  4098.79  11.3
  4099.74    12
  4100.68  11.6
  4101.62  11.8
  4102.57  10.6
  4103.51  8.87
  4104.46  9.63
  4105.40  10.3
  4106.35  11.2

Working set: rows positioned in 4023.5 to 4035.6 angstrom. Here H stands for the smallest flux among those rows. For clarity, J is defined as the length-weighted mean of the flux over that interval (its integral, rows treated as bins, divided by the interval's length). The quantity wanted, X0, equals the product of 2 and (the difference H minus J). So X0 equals -3.2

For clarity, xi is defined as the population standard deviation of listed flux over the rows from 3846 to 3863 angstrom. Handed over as 1.15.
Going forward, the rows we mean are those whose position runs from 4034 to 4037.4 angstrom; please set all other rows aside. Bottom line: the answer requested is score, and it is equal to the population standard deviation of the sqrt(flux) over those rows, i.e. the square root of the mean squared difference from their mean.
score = 0.131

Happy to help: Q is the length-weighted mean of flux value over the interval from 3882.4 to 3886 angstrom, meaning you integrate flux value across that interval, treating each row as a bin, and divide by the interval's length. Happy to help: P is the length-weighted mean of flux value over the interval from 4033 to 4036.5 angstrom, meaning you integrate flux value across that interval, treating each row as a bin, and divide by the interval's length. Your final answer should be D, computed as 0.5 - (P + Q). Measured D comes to -18.7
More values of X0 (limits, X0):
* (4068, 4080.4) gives -3.6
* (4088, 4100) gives -3.0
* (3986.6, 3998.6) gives -3.9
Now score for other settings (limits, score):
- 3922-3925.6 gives 0.205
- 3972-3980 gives 0.299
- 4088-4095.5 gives 0.129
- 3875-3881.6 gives 0.157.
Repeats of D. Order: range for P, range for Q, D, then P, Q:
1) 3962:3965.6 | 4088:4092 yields -17.7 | 5.4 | 12.8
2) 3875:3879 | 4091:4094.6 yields -18.9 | 6.6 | 12.9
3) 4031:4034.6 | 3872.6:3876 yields -17.3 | 10.7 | 7.1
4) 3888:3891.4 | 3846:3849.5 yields -12.6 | 6.8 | 6.3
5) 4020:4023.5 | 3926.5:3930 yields -16.7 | 11.8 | 5.3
